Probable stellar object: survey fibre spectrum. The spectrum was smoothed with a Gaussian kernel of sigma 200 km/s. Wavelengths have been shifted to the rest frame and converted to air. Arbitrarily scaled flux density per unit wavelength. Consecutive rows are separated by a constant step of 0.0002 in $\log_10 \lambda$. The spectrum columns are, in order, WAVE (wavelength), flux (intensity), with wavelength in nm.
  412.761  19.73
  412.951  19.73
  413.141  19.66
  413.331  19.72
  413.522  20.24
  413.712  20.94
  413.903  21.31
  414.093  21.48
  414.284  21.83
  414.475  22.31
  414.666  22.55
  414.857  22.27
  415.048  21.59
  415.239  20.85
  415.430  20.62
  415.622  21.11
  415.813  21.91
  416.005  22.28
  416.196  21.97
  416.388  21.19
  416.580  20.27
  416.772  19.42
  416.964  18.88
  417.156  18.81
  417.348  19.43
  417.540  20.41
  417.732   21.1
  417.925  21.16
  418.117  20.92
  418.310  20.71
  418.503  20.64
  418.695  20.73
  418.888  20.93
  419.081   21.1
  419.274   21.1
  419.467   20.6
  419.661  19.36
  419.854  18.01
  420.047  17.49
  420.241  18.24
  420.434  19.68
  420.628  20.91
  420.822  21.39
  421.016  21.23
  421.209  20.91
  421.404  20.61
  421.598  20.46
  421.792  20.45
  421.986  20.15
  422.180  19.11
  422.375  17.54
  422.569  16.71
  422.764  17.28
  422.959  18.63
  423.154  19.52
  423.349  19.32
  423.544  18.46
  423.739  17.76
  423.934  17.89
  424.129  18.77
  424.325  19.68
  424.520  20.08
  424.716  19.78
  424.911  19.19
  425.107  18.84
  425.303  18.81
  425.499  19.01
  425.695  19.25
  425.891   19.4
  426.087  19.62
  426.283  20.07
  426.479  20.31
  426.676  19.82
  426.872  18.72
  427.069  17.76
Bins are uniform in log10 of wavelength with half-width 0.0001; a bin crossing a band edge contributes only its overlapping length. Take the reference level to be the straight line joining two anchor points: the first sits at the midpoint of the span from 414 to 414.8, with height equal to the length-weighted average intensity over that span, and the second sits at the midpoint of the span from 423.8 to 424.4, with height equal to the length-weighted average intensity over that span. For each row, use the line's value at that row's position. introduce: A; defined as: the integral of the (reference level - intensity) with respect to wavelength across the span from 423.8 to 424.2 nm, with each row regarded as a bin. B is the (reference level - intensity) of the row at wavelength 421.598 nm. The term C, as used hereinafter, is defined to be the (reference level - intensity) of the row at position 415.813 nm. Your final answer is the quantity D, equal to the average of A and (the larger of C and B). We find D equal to -0.1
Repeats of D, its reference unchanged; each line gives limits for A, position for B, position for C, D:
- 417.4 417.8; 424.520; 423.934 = 0.5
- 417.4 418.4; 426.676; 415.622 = 0.3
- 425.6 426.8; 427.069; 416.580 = -0.6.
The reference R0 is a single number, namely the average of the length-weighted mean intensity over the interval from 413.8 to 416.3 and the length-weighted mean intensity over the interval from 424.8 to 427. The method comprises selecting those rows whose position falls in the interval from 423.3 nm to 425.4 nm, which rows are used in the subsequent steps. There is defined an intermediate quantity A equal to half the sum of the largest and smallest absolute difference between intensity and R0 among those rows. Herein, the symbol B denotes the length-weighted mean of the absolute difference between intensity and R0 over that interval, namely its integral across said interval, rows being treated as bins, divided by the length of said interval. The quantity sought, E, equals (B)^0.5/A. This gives 0.78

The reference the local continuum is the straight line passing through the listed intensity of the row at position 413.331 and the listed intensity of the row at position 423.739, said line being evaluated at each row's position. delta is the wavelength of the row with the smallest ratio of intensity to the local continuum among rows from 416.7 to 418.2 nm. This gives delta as 417.156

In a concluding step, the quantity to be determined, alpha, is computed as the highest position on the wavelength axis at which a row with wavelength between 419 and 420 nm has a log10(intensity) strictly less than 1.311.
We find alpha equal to 419.854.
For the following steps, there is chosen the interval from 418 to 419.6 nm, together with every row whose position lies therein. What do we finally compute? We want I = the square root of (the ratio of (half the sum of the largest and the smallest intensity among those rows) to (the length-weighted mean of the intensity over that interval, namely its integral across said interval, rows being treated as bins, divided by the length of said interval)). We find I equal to 1.001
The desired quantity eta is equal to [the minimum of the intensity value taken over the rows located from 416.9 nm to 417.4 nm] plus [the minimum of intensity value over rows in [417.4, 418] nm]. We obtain 39.2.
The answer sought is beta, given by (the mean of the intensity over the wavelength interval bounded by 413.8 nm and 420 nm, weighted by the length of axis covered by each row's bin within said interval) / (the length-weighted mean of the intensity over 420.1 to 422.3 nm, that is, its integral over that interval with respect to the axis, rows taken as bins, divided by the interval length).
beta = 1.03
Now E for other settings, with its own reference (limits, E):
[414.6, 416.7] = 0.95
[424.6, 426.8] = 1.07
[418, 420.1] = 0.57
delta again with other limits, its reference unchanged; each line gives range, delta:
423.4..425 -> 423.739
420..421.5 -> 420.047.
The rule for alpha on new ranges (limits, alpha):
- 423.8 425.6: 425.499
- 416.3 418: 417.540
